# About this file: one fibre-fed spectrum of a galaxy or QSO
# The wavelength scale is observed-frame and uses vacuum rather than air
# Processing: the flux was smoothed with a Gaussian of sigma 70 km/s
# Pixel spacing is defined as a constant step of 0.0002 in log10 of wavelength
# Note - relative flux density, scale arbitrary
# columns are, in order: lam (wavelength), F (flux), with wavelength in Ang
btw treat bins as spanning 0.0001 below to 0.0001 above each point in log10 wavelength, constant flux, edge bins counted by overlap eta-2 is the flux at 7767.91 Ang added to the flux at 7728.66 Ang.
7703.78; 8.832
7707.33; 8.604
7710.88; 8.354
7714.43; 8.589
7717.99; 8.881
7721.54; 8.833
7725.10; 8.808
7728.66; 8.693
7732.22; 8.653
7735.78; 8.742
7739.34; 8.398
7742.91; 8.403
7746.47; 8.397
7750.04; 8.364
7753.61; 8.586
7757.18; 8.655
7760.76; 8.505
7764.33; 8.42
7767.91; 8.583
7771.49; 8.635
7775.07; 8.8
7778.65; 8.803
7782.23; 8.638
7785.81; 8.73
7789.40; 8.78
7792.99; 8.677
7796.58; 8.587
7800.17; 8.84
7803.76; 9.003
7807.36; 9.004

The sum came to 17.3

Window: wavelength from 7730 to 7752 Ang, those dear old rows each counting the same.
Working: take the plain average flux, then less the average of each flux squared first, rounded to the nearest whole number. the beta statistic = -64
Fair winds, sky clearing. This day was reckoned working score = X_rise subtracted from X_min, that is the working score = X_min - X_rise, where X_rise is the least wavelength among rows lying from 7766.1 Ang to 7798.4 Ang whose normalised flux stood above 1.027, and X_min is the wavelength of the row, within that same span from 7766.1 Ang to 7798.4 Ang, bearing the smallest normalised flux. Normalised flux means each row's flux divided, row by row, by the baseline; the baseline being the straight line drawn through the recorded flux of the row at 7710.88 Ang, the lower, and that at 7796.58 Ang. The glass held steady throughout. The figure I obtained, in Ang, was 21.5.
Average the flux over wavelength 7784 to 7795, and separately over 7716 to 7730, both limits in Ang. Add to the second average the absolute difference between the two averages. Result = 8.88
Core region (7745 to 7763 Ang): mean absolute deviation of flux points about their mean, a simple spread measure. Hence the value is 0.097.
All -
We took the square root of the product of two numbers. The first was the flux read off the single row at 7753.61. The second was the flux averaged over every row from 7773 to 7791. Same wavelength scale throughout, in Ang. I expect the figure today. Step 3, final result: 8.67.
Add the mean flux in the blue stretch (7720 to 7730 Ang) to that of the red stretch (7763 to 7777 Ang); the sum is 17.4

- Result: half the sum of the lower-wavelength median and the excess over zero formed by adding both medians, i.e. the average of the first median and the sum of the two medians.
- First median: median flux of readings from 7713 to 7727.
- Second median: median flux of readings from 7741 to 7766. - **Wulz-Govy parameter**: 13.03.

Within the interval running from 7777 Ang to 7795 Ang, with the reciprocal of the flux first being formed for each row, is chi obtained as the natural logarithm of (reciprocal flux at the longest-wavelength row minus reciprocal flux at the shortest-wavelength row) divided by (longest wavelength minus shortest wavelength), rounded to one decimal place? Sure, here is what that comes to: -9.1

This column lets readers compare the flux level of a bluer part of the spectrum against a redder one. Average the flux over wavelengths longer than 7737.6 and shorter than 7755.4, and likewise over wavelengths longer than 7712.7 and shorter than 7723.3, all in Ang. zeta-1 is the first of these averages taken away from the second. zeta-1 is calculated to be 0.34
